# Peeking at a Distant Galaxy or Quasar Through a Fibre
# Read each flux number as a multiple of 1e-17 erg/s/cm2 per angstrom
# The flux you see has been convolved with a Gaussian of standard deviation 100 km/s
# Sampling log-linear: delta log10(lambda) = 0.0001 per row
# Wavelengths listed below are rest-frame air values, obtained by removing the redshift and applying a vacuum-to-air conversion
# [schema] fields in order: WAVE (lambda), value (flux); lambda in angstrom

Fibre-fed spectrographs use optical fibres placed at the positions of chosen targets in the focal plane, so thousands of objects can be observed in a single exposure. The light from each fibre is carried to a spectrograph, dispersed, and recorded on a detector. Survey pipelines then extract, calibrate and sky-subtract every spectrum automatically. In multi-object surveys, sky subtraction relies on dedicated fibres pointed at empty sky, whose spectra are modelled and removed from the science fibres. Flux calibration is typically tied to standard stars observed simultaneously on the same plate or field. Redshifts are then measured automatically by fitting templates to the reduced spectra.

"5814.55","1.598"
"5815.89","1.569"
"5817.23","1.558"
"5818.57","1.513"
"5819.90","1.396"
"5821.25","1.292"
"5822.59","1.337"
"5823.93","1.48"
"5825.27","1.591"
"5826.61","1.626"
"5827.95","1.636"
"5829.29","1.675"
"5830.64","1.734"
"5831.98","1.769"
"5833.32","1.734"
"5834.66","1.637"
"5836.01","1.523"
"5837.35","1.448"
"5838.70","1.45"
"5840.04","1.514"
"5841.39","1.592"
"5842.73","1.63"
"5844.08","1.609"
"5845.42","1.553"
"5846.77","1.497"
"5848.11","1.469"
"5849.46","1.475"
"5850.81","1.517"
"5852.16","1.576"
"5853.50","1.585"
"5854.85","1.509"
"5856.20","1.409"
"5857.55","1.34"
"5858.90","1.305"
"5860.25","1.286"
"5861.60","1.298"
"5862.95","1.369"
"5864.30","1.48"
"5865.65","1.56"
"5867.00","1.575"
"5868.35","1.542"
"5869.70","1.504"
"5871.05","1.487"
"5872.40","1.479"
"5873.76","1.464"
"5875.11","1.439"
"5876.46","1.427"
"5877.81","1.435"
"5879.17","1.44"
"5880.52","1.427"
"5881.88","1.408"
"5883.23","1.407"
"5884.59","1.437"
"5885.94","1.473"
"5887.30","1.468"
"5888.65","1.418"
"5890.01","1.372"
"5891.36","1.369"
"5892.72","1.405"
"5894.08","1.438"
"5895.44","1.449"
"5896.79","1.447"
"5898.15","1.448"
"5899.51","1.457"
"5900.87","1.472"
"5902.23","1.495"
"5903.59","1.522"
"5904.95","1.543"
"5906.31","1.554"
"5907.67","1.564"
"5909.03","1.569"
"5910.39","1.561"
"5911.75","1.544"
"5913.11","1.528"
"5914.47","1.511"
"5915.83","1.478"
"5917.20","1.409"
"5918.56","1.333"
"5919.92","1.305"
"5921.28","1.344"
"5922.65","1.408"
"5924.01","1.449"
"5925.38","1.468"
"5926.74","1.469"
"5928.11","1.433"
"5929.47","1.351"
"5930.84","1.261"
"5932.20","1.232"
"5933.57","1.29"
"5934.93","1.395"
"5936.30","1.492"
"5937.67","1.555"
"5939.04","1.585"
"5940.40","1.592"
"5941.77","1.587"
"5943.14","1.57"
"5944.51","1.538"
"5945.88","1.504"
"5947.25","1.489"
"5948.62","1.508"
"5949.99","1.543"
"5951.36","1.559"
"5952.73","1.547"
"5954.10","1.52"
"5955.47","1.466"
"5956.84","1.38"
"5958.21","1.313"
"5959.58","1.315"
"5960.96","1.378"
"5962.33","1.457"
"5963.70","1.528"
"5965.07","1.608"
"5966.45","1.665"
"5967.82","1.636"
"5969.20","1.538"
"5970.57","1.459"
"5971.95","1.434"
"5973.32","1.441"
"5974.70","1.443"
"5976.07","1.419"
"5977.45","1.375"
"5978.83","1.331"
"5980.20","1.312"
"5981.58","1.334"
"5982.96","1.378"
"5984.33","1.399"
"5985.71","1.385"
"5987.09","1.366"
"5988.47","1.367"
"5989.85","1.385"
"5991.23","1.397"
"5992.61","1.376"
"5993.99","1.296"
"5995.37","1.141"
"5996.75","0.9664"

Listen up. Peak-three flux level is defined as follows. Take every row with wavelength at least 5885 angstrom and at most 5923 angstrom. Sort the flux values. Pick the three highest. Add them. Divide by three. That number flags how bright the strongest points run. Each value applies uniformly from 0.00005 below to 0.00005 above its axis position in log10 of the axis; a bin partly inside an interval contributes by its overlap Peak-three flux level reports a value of 1.56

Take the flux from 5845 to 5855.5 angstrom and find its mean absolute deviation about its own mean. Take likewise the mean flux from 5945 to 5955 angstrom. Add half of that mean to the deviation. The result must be 0.80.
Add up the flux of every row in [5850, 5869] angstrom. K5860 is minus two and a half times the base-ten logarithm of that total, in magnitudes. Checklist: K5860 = -3.27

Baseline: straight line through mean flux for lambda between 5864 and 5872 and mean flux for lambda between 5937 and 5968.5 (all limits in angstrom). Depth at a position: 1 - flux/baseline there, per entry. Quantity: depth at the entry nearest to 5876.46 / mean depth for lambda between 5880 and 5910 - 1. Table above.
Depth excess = 0.6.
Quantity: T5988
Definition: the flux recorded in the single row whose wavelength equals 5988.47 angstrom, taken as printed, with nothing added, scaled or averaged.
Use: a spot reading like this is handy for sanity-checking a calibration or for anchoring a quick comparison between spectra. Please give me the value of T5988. 1.367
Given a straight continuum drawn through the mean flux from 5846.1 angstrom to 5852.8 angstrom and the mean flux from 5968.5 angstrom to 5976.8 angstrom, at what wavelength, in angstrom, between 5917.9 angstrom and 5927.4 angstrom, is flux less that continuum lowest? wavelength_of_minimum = 5919.92 angstrom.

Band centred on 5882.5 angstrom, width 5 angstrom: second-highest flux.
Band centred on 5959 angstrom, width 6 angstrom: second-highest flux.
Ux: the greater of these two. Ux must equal 1.43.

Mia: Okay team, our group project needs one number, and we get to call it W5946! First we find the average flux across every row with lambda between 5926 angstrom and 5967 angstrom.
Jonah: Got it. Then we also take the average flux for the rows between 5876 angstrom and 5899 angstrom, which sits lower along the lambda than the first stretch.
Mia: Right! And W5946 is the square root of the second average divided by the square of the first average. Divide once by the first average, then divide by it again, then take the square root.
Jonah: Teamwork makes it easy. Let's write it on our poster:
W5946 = 0.81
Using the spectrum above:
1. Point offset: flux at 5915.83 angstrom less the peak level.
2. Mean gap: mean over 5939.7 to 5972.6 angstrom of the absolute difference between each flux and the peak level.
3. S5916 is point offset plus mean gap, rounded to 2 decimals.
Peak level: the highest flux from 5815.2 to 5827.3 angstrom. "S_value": -0.02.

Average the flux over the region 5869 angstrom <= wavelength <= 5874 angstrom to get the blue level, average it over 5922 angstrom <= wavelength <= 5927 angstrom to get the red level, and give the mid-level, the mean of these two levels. 1.47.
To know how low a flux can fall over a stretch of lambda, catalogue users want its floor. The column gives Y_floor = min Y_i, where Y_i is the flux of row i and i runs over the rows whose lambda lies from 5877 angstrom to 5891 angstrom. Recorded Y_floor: 1.372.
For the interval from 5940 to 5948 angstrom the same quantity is 1.489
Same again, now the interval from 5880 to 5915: 1.369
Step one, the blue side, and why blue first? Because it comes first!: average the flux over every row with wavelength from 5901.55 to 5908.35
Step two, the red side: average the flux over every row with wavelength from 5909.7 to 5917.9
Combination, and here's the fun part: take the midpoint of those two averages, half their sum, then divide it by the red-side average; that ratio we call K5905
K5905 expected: 1.01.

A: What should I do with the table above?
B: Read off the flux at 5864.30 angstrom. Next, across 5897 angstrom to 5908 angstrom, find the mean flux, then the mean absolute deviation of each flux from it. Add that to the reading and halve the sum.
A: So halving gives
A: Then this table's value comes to 0.76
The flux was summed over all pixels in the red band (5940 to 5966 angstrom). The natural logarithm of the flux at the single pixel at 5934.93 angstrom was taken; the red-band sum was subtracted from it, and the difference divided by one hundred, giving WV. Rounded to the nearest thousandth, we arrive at -0.281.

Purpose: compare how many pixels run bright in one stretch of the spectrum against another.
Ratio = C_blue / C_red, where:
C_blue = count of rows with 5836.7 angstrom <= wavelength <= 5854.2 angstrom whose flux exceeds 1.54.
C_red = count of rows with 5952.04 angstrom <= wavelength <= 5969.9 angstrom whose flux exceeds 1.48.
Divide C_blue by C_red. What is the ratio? 0.9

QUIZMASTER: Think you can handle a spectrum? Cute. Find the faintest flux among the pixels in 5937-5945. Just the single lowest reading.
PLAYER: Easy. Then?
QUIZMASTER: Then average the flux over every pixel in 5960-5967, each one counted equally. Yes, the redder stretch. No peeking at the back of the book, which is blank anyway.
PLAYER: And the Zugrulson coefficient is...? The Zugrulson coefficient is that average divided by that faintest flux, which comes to 0.99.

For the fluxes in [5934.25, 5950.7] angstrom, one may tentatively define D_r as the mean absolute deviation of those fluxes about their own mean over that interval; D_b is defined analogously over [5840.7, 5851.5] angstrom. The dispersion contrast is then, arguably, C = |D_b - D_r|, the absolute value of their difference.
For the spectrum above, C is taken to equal 0.010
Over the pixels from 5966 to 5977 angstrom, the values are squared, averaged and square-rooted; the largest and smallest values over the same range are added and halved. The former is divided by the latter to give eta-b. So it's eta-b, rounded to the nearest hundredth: 0.98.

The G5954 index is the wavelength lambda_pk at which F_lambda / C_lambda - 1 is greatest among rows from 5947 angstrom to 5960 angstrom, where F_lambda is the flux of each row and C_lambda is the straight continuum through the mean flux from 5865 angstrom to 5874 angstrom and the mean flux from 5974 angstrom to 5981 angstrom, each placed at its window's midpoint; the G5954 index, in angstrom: 5951.36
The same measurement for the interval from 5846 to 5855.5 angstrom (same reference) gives 5853.50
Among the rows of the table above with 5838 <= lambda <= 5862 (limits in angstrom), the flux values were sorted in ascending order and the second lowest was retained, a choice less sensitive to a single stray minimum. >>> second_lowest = 1.298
